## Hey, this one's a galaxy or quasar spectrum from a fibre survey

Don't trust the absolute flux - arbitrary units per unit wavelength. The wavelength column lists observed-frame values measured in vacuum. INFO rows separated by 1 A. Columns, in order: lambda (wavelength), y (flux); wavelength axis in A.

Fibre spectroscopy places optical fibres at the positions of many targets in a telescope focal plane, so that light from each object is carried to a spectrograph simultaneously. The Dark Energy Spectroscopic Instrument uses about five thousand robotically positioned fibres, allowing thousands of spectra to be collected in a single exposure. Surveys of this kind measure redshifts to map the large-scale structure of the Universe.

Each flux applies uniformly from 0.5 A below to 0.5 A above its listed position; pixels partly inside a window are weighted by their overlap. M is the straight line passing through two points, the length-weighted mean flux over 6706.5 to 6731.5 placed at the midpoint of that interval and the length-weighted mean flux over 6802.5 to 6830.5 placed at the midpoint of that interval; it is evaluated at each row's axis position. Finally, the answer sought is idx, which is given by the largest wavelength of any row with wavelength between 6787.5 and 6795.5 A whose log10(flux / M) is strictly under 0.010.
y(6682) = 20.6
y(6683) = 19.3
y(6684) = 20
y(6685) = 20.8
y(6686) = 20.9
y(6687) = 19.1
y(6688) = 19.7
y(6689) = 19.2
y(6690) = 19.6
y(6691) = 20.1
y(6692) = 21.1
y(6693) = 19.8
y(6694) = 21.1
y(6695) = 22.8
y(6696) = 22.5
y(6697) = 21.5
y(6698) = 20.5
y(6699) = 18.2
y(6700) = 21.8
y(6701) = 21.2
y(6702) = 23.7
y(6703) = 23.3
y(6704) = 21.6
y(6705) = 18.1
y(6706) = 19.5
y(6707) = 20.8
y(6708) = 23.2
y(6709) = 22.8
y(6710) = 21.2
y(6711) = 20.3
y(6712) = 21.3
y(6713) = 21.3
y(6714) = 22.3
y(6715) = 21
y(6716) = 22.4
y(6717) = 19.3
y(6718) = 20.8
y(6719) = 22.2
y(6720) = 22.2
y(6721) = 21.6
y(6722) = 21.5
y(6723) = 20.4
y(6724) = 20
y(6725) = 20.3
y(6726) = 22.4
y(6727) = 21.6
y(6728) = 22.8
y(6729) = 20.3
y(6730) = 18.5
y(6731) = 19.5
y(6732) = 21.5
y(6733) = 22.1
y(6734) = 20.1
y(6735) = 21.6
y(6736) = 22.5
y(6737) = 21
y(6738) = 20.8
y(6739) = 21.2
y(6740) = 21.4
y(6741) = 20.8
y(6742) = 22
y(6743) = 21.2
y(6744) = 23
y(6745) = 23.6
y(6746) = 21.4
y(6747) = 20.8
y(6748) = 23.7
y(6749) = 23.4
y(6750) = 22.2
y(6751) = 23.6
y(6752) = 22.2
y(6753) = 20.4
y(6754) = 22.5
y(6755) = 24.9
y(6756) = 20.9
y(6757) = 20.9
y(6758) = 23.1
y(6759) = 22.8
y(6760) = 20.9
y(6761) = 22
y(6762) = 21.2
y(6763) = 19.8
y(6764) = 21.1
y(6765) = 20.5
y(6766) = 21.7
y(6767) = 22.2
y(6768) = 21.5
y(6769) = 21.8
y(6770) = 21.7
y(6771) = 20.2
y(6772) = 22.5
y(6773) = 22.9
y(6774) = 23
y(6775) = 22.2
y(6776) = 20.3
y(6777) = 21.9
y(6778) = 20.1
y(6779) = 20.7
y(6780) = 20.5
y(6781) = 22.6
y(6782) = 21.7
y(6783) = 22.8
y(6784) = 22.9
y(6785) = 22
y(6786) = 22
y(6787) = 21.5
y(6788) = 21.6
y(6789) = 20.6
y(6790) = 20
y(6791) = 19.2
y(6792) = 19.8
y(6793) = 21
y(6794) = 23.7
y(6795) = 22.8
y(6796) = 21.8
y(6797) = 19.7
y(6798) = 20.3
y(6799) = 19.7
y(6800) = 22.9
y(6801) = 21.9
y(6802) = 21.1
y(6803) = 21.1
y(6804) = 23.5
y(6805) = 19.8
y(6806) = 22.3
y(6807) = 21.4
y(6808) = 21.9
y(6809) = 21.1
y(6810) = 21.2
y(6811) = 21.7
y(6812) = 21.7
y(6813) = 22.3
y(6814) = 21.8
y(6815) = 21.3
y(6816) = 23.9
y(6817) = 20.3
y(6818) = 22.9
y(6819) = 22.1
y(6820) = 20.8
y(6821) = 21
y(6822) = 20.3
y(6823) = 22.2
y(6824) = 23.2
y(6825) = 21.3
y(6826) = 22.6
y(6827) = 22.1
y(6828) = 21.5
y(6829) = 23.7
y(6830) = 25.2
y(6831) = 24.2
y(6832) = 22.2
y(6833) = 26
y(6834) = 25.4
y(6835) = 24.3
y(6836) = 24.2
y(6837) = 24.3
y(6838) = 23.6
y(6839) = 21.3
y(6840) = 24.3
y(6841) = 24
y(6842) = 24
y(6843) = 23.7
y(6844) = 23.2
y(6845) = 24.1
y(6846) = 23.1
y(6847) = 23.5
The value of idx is 6793 A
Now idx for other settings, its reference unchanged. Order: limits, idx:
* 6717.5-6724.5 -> 6724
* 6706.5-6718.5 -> 6718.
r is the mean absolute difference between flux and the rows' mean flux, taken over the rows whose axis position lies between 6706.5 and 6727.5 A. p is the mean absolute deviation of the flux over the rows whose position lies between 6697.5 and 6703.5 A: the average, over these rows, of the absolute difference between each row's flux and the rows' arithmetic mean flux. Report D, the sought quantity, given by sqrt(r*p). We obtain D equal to 1.09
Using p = 1.48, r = 0.80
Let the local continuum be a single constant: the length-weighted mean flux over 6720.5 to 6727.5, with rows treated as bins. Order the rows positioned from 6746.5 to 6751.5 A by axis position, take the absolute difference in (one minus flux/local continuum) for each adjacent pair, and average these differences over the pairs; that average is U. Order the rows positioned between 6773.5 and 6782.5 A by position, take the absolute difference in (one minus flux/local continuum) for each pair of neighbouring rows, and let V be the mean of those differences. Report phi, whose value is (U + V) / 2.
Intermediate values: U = 0.07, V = 0.059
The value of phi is 0.064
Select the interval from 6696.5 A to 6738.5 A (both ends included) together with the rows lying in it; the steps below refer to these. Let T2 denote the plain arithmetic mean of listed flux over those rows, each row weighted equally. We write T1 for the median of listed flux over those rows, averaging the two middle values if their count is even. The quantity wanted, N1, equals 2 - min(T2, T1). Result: -19.2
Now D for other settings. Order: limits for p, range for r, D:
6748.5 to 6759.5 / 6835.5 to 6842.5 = 0.85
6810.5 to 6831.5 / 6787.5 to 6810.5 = 1.00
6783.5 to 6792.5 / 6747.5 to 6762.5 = 1.04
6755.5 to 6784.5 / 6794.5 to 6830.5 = 0.89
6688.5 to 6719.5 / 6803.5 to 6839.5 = 1.18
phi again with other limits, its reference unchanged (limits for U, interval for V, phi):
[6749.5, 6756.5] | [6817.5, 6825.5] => 0.078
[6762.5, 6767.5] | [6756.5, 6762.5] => 0.051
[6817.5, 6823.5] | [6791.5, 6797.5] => 0.061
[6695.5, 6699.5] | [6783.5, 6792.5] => 0.047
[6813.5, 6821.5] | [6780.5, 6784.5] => 0.056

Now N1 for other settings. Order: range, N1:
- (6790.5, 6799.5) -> -18.3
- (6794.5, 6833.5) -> -19.8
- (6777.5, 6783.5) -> -19.2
